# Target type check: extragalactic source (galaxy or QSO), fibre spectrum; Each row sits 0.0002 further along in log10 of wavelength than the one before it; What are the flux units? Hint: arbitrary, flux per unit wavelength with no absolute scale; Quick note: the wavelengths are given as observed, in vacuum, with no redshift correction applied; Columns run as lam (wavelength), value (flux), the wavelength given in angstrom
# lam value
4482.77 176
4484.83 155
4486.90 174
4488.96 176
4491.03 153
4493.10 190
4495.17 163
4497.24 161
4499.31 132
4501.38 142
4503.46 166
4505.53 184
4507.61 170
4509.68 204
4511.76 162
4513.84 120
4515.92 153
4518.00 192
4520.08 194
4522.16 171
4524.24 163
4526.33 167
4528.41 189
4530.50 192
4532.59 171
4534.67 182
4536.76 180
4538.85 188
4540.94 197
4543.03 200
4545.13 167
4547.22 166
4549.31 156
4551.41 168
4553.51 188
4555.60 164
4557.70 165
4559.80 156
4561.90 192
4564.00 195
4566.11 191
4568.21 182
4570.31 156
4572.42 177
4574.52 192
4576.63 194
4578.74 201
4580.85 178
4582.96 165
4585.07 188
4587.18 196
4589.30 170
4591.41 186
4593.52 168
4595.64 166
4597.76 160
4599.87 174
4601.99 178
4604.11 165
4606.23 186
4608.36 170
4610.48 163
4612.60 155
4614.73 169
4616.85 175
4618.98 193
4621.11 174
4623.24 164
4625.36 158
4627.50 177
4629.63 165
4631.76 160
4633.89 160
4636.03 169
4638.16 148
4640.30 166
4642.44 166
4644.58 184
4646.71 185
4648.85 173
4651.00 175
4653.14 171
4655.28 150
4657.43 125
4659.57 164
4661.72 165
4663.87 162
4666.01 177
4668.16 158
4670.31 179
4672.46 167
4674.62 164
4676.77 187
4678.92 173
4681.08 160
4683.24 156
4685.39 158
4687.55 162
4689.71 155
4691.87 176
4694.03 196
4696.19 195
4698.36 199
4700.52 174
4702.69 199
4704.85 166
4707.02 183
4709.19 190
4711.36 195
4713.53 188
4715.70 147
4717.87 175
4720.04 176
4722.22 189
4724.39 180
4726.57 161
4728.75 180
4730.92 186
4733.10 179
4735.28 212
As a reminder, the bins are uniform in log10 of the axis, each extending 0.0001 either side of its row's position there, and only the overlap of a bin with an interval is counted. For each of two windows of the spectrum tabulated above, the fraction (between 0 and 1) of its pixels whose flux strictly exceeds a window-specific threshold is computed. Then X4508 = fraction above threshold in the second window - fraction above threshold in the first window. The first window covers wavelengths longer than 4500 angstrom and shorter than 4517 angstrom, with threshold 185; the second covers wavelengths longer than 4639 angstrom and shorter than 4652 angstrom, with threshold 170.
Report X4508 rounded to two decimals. 0.54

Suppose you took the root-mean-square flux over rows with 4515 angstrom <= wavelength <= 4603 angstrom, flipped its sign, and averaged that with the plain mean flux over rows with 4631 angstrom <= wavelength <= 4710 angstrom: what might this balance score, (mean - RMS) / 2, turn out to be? -4.2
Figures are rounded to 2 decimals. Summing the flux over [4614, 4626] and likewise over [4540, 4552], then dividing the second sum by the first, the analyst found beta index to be 1.02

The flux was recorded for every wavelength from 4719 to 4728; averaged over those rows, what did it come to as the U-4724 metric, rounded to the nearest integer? 176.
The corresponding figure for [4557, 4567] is 180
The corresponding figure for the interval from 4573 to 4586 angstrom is 186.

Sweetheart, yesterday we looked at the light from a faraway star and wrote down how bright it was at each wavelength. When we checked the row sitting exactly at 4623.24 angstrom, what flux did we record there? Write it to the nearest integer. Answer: 164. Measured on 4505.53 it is 184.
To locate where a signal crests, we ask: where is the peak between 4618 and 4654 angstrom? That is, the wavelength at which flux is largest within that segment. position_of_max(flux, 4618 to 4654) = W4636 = 4618.98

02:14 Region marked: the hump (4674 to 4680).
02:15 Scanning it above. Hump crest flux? 187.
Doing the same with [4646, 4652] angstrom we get 185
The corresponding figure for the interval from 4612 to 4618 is 175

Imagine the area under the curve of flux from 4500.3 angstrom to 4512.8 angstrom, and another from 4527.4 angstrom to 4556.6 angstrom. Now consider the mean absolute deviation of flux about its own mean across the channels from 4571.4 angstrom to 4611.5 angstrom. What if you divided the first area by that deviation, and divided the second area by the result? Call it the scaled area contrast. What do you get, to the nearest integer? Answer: 26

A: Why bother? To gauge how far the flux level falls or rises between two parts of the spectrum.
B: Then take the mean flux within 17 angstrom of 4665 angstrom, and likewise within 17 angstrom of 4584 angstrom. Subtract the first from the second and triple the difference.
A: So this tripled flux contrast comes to 38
